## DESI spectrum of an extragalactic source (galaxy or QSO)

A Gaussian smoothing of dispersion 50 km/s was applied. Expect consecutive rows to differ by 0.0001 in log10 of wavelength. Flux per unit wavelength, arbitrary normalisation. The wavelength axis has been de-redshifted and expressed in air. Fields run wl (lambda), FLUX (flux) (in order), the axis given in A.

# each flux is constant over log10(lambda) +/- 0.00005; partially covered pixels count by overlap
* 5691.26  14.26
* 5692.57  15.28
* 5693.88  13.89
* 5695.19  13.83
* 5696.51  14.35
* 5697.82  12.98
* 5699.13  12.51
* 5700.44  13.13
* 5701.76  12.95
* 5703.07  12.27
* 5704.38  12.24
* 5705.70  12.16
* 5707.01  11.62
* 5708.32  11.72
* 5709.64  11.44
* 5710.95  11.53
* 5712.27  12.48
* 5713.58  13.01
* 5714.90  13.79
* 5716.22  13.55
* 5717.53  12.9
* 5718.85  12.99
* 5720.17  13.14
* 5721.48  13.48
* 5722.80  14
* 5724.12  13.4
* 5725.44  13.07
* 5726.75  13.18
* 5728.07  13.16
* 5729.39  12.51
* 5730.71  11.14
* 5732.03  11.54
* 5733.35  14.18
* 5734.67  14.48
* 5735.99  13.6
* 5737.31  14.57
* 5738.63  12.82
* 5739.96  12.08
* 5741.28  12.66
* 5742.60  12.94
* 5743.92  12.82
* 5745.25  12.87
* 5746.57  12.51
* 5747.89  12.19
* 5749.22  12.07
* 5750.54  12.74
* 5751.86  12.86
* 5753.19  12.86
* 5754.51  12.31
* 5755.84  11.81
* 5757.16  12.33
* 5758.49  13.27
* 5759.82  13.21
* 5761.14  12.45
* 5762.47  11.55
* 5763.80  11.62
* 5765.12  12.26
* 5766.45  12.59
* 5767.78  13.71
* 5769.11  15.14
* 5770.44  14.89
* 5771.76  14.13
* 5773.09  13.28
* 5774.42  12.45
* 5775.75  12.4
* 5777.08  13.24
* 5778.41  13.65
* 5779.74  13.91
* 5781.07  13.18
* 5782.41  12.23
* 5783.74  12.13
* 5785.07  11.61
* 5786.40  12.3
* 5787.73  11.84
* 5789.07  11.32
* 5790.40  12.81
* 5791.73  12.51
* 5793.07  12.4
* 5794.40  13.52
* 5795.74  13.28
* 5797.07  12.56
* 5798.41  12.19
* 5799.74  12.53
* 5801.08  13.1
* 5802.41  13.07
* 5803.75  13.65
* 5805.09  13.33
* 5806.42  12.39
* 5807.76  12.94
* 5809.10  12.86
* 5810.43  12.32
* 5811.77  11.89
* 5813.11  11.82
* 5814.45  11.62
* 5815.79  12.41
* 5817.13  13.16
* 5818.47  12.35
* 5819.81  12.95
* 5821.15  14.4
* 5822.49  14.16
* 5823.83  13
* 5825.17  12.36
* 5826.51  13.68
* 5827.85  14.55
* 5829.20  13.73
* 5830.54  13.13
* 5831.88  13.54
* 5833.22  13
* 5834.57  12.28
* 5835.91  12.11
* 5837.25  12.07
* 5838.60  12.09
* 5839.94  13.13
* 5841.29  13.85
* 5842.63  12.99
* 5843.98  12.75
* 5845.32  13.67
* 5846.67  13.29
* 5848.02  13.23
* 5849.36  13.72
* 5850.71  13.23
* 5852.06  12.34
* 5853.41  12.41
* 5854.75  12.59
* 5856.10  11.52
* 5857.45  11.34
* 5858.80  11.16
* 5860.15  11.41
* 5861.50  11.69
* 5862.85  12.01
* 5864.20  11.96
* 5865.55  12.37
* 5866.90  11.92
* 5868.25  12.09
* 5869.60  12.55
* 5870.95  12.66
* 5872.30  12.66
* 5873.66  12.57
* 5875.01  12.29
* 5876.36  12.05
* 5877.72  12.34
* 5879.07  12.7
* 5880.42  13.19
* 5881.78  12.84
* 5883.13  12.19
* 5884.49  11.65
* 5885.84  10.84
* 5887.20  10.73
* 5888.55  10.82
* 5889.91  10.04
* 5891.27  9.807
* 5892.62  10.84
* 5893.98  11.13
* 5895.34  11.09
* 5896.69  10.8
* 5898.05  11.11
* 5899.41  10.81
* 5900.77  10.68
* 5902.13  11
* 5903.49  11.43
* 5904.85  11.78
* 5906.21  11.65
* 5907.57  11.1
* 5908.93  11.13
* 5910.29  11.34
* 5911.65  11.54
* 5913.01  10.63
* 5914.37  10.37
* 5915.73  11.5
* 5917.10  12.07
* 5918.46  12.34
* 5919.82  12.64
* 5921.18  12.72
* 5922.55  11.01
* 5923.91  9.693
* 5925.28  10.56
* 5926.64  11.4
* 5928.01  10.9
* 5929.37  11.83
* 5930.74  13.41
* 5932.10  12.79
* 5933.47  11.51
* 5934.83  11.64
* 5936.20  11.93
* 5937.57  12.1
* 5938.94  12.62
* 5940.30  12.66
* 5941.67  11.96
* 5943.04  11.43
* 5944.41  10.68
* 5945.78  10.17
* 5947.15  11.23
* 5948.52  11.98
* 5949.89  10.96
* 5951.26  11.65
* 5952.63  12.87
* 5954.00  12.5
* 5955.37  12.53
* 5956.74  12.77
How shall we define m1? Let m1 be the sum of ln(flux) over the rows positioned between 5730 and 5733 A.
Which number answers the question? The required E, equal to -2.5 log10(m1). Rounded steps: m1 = 4.9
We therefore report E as -1.72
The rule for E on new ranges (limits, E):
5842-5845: -1.77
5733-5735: -1.82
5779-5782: -1.79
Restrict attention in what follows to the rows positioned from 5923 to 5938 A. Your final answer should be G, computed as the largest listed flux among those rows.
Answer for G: 13.41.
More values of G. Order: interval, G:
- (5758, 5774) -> 15.14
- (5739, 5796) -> 15.14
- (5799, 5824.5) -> 14.4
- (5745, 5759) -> 13.27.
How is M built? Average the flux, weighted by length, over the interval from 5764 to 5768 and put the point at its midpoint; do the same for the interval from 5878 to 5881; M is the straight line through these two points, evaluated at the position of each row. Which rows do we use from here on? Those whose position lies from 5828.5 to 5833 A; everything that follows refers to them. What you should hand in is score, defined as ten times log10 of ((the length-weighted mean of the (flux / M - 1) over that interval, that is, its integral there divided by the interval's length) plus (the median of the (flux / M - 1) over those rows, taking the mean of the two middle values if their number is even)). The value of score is -9.6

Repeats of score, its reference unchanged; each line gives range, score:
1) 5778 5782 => -8.4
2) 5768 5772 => -4.7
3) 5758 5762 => -11.5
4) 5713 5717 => -8.0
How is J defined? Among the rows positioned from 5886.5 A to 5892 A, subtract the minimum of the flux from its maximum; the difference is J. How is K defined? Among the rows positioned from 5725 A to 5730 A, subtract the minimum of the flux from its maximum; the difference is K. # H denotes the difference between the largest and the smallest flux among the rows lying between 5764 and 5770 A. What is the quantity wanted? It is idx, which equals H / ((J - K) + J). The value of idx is 2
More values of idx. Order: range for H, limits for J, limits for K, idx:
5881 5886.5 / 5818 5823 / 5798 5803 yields 1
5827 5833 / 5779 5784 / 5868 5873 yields 0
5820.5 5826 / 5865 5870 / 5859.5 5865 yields 3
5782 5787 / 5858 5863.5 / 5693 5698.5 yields 2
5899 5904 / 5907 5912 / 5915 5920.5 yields -3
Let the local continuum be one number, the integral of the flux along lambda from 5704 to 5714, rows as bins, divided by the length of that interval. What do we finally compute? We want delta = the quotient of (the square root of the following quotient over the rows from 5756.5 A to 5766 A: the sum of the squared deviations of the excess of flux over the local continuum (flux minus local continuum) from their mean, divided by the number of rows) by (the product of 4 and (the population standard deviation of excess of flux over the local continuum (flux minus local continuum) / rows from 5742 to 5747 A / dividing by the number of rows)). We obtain 0.96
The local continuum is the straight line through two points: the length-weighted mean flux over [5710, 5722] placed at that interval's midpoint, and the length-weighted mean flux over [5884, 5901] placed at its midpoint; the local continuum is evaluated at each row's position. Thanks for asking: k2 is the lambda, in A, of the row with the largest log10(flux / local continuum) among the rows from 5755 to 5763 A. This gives 5758.49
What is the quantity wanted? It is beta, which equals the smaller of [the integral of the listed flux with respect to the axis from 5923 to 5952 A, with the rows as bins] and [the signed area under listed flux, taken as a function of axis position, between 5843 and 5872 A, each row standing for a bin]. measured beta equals 336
